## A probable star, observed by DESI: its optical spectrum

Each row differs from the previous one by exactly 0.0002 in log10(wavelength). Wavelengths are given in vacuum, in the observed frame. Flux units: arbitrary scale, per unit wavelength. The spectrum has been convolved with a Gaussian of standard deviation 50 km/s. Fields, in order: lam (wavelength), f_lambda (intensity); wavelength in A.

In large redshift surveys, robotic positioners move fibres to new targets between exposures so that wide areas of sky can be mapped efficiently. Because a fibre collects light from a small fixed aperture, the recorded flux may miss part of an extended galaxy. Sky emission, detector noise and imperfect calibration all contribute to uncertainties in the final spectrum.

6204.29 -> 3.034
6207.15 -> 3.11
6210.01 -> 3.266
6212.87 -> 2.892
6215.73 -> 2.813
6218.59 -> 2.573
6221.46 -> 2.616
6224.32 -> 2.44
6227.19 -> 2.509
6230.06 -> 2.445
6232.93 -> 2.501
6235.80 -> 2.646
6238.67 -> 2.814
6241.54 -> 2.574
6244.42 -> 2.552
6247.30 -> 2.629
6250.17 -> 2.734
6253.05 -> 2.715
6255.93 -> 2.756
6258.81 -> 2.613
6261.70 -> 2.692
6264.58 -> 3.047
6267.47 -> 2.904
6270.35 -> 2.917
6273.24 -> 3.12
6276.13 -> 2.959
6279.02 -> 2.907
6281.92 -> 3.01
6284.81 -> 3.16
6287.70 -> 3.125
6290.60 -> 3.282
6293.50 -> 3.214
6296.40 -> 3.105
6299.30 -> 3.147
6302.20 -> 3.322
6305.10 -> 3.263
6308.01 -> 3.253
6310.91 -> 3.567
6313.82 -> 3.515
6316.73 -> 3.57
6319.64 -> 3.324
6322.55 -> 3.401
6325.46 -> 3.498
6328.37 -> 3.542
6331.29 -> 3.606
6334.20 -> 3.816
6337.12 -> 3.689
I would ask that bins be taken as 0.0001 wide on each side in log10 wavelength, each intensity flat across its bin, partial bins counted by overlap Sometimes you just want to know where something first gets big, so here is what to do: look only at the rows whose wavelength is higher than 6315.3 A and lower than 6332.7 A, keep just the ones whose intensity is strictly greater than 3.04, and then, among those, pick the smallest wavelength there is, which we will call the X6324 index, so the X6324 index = 6316.73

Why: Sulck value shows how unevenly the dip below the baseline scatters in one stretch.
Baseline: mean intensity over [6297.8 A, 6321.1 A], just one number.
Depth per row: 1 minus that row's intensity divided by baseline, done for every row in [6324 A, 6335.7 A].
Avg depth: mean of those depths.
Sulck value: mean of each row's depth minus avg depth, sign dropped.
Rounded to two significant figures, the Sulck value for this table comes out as 0.030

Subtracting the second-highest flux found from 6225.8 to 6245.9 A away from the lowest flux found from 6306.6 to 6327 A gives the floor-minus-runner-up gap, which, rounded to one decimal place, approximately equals 0.6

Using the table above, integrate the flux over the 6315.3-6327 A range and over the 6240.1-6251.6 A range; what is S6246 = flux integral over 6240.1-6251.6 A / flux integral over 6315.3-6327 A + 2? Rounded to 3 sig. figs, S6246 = 2.75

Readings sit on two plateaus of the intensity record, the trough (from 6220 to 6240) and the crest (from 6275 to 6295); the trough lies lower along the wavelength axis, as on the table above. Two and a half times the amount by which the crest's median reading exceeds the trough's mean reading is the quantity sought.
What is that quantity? 1.4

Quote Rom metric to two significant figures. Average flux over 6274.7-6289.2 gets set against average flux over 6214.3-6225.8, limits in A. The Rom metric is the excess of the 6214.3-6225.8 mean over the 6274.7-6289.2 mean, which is -0.42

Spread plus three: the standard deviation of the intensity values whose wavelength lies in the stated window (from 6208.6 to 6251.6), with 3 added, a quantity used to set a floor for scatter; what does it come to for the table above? 3.21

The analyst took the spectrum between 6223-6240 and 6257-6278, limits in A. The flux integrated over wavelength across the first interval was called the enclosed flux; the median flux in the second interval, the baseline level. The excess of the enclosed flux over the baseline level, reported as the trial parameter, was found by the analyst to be 41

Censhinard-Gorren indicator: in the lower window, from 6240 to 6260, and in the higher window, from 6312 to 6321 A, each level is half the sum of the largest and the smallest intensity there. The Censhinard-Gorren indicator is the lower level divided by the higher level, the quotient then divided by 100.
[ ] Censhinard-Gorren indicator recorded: 0.0077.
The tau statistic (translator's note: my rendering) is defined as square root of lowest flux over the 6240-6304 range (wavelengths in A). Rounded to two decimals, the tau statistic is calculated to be 1.60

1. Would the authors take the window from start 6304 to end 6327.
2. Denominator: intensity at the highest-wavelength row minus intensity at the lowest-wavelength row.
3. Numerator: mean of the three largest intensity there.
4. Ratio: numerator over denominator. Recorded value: 15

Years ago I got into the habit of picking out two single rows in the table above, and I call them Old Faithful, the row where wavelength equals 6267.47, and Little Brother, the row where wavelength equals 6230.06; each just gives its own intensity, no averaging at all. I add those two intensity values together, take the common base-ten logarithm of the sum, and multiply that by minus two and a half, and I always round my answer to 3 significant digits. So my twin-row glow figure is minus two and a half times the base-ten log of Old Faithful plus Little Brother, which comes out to -1.82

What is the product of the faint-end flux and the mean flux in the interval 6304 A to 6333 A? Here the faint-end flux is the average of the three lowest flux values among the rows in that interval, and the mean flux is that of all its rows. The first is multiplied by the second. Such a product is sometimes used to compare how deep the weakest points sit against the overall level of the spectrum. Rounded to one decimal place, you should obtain 11.3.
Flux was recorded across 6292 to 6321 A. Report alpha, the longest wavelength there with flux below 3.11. 6296.40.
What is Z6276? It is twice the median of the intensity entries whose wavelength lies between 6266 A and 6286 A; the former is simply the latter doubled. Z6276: 5.92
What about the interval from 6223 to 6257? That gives 5.20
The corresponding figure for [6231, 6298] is 5.81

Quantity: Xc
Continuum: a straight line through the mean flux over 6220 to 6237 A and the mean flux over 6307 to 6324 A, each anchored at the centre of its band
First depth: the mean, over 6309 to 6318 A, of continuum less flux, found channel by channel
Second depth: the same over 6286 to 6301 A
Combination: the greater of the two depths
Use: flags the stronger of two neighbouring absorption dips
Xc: 0.034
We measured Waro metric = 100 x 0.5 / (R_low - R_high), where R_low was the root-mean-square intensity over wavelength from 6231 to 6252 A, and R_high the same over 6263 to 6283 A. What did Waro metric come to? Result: -145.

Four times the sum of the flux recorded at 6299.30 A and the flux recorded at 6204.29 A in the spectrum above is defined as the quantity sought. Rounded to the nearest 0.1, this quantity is 24.7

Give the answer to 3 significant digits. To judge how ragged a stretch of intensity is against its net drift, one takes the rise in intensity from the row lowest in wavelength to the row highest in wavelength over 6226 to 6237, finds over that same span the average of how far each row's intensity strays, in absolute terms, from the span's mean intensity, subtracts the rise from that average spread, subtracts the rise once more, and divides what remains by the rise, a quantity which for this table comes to -1.56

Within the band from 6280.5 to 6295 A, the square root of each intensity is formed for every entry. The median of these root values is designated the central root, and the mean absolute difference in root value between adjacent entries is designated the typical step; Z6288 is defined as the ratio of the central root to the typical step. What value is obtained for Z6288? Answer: 62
